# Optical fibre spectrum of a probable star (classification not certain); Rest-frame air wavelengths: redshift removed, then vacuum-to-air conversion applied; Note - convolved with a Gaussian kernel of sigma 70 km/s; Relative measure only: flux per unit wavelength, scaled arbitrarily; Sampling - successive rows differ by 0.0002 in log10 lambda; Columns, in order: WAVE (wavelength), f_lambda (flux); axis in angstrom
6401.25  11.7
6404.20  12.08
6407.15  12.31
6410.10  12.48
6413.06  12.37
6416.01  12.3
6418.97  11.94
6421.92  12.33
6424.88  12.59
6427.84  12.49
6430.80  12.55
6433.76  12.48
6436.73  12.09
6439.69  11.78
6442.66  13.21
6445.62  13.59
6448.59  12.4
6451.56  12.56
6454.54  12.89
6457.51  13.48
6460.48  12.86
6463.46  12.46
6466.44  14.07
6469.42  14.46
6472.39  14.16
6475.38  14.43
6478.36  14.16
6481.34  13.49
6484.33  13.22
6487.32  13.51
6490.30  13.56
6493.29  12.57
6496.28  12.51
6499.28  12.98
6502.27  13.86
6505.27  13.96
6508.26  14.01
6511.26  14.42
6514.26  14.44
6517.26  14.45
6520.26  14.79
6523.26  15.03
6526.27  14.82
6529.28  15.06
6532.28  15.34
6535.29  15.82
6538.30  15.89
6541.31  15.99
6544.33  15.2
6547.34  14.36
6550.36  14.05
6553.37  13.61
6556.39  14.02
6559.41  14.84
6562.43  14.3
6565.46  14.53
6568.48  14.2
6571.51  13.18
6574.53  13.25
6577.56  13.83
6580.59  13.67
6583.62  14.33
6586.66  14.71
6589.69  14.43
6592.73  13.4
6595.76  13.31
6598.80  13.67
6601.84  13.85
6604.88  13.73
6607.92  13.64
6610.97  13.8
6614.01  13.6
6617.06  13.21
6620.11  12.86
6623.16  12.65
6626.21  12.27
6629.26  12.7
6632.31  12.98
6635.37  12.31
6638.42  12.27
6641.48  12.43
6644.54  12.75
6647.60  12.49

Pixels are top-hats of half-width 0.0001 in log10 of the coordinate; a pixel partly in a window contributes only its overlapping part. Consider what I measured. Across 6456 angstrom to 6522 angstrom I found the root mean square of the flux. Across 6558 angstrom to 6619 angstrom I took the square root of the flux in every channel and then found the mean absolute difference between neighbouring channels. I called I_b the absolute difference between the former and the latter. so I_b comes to 13.7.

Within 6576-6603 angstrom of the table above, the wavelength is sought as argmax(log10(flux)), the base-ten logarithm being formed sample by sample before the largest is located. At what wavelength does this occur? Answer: 6586.66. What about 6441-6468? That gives 6466.44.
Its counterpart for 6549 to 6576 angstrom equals 6559.41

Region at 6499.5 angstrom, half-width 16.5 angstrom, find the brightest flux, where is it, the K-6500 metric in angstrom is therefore 6514.26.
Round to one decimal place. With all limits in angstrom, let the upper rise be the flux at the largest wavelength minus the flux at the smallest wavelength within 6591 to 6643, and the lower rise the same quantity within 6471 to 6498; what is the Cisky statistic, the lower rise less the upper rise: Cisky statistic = -0.7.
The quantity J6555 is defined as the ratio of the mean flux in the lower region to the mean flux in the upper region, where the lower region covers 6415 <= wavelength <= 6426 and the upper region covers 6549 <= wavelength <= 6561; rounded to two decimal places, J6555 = 0.87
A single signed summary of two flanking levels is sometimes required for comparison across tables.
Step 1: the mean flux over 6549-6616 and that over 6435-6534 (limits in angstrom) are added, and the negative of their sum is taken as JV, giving -27.6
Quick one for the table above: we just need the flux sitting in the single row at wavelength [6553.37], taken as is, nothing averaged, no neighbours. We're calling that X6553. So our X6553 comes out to 13.61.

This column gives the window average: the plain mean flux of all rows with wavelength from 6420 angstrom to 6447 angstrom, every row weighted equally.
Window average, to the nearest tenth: 12.6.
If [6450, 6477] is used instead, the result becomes 13.5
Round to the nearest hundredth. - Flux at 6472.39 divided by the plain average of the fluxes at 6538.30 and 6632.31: 0.98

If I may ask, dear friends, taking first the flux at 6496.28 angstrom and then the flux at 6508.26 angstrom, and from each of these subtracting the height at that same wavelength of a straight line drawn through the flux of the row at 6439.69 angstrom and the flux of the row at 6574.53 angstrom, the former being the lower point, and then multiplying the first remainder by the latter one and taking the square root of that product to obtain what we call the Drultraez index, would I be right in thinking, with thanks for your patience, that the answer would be 0.41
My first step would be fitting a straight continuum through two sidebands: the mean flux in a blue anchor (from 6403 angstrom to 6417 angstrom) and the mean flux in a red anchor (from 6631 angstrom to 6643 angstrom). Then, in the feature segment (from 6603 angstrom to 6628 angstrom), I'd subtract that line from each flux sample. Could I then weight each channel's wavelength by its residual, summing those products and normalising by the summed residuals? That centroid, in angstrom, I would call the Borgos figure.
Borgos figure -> 6610.8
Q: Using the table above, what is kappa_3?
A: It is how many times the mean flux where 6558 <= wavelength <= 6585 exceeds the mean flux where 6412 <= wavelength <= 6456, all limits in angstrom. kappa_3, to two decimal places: 1.12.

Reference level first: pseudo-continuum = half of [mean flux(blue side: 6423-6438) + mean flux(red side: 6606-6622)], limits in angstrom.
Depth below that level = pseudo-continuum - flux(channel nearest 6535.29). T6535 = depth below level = -2.9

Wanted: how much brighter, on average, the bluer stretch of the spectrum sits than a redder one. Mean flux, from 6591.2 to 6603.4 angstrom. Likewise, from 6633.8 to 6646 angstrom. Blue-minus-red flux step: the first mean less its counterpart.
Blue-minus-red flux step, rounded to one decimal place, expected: 1.1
